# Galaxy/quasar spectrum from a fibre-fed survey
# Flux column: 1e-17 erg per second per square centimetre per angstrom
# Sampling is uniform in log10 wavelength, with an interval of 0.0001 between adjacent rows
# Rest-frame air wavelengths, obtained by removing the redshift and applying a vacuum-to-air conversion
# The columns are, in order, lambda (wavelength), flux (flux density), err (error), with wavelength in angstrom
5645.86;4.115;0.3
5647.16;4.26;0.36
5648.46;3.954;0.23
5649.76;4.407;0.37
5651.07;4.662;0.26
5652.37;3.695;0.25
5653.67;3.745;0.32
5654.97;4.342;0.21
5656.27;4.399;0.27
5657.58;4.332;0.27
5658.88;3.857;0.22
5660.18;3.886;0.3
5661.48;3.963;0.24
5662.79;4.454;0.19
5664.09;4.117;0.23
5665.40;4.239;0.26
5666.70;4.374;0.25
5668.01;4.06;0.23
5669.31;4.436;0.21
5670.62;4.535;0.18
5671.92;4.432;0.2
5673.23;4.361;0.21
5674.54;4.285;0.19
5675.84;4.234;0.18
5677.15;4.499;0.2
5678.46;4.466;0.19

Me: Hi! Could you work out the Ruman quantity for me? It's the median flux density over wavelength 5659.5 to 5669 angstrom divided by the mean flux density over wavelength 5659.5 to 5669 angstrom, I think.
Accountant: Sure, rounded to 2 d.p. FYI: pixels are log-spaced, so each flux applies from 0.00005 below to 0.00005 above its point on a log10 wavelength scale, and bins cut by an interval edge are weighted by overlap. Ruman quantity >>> 0.99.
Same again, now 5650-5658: 1.03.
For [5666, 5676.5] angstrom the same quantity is 1.01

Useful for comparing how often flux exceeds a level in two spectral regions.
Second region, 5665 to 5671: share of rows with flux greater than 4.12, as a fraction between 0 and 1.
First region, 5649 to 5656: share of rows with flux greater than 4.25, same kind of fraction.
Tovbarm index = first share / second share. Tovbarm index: 0.75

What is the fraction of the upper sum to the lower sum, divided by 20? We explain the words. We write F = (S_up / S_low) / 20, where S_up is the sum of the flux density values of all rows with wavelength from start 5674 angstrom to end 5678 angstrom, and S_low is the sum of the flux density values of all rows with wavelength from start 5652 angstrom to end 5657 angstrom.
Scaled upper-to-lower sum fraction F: 0.040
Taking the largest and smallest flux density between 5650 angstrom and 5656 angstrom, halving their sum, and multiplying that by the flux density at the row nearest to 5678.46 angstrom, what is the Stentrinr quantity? 18.7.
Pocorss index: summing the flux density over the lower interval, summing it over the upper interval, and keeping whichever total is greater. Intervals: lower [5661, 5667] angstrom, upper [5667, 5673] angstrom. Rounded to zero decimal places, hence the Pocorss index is 21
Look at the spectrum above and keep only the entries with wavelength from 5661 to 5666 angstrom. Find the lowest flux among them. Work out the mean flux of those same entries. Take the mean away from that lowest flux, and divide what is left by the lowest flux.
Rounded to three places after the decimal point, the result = -0.058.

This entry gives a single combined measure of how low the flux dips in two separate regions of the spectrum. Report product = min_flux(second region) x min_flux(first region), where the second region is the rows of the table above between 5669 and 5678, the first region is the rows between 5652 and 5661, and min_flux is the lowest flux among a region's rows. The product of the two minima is 15.6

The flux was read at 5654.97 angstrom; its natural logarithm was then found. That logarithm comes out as 1.47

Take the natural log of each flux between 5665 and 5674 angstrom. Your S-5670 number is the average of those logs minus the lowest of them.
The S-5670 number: 0.068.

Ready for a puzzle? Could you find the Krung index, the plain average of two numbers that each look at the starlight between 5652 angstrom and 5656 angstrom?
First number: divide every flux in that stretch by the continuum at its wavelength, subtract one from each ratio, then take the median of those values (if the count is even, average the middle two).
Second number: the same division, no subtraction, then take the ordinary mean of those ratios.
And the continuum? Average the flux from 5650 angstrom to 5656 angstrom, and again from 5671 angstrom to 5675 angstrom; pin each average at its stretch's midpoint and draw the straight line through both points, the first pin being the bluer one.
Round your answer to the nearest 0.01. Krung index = 0.43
